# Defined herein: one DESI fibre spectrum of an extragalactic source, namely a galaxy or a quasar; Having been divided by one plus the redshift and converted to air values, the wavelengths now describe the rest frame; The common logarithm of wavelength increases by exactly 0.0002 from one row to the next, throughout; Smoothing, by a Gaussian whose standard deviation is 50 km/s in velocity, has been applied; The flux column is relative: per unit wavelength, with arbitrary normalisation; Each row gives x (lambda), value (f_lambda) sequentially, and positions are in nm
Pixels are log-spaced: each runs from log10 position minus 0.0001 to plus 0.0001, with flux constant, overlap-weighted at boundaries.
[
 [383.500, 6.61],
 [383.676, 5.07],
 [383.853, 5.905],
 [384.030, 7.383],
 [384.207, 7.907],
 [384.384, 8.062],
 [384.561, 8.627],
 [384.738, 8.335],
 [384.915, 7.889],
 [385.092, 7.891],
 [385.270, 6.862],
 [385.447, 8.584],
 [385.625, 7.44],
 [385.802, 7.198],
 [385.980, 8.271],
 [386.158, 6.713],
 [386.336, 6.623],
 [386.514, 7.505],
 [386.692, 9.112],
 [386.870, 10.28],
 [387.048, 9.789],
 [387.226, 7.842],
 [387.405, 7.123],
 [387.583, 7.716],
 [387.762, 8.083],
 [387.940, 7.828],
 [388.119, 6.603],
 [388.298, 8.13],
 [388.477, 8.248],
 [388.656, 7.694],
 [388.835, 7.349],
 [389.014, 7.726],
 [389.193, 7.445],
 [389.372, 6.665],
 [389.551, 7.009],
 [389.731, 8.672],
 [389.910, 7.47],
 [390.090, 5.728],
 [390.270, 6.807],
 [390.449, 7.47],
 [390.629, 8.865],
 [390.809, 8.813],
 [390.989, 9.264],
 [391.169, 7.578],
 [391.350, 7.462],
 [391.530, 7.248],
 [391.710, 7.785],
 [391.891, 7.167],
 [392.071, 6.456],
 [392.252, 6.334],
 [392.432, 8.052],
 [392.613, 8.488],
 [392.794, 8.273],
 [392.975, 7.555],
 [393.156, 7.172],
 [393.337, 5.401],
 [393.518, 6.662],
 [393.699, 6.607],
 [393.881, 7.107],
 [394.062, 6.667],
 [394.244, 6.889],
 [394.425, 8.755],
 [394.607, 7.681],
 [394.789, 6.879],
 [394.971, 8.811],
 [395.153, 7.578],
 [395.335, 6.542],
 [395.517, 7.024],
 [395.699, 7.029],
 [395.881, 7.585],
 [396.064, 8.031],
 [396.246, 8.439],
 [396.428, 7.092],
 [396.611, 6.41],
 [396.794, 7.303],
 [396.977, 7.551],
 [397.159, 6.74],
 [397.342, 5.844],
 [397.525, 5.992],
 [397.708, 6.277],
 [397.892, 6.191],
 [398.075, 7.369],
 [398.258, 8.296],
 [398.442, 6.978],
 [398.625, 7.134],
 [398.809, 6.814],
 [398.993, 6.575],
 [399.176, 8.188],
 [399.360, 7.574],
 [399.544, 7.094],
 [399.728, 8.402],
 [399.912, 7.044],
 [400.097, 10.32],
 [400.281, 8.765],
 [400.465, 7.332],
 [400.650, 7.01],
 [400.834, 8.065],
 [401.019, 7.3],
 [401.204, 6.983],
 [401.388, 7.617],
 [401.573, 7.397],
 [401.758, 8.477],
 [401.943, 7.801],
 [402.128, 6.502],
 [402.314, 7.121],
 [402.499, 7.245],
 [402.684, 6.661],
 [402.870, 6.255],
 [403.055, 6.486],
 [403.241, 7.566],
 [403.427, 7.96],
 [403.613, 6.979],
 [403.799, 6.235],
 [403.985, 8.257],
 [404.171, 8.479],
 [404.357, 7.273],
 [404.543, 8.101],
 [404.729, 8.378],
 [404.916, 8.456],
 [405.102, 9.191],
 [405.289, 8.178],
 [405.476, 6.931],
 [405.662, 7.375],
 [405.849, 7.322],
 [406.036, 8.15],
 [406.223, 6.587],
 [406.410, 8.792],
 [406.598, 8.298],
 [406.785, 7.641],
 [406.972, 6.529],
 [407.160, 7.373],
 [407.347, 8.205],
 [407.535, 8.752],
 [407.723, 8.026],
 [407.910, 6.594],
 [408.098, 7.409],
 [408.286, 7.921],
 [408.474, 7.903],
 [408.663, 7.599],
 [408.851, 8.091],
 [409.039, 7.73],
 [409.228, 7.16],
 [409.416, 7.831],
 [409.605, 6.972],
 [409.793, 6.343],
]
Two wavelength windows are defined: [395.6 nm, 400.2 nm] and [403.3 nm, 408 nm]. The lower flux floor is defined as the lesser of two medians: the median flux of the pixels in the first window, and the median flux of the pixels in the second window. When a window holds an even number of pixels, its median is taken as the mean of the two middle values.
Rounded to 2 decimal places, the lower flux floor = 7.09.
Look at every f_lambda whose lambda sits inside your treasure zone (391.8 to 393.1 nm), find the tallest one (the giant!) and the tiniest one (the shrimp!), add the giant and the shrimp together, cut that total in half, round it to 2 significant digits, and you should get 7.4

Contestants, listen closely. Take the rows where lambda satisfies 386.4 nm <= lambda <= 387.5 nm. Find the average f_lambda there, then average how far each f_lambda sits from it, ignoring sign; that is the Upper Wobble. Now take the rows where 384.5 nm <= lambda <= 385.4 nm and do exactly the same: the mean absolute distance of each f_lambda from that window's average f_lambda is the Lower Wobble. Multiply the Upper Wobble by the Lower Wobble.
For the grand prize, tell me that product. 0.50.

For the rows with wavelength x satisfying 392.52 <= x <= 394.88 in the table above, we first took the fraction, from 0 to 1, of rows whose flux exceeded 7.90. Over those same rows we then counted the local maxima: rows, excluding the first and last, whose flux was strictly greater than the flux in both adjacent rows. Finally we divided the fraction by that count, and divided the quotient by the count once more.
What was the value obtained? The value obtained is 0.026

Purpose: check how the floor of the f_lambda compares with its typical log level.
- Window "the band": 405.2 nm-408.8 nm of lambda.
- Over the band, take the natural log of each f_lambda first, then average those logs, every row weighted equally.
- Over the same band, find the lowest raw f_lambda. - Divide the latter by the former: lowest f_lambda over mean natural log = 3.21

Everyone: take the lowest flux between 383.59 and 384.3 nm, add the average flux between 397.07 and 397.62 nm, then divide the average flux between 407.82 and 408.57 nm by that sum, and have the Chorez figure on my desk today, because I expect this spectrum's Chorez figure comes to 0.66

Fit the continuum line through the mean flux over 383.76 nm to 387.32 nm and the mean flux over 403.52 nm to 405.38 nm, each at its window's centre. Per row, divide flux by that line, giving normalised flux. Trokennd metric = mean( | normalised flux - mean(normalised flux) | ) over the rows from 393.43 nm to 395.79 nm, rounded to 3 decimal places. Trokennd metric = 0.074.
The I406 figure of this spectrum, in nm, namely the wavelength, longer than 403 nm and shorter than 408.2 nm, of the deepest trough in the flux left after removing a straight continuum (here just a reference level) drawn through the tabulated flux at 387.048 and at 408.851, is 403.799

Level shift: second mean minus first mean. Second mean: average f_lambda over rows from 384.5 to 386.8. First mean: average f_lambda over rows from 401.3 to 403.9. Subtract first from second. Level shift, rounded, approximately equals 0.6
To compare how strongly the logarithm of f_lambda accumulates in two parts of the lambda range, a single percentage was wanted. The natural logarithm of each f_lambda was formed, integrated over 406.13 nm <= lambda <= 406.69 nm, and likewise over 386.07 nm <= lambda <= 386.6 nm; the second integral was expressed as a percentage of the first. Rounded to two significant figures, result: 89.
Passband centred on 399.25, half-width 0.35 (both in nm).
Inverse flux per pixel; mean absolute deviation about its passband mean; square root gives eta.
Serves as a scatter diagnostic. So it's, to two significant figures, 0.099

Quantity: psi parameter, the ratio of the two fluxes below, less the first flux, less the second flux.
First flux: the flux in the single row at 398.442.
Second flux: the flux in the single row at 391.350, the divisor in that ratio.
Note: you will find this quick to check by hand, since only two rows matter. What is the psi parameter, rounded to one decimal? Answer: -13.5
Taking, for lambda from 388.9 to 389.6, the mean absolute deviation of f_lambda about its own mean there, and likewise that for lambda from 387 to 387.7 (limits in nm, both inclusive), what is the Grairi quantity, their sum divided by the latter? 1.45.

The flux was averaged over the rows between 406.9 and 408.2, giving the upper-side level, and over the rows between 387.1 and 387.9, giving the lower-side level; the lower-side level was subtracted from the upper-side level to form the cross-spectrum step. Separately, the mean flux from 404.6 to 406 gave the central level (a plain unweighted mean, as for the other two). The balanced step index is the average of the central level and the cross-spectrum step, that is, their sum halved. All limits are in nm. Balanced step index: 3.9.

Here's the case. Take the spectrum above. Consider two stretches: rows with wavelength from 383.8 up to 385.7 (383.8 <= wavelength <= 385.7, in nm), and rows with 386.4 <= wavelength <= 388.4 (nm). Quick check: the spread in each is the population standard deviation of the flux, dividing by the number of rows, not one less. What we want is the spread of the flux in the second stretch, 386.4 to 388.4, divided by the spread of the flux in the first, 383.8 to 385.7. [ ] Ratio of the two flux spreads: 1.39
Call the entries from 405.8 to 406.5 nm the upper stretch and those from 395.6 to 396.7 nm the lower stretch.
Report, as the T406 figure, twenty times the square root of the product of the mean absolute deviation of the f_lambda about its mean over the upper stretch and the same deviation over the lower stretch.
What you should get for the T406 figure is 13.3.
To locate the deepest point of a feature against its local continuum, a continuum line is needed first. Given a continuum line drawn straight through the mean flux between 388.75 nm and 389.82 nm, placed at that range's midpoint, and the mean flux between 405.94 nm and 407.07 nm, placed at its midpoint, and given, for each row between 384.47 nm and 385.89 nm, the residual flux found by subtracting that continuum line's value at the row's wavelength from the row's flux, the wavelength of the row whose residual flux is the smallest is 385.270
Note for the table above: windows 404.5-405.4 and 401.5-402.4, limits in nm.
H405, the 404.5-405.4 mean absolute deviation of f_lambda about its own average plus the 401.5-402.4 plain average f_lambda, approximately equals 7.8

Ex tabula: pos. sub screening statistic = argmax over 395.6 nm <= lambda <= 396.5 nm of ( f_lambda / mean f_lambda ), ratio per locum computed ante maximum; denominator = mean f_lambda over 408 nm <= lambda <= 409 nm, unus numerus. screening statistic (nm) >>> 396.246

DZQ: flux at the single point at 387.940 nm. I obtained 7.828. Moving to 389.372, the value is 6.665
